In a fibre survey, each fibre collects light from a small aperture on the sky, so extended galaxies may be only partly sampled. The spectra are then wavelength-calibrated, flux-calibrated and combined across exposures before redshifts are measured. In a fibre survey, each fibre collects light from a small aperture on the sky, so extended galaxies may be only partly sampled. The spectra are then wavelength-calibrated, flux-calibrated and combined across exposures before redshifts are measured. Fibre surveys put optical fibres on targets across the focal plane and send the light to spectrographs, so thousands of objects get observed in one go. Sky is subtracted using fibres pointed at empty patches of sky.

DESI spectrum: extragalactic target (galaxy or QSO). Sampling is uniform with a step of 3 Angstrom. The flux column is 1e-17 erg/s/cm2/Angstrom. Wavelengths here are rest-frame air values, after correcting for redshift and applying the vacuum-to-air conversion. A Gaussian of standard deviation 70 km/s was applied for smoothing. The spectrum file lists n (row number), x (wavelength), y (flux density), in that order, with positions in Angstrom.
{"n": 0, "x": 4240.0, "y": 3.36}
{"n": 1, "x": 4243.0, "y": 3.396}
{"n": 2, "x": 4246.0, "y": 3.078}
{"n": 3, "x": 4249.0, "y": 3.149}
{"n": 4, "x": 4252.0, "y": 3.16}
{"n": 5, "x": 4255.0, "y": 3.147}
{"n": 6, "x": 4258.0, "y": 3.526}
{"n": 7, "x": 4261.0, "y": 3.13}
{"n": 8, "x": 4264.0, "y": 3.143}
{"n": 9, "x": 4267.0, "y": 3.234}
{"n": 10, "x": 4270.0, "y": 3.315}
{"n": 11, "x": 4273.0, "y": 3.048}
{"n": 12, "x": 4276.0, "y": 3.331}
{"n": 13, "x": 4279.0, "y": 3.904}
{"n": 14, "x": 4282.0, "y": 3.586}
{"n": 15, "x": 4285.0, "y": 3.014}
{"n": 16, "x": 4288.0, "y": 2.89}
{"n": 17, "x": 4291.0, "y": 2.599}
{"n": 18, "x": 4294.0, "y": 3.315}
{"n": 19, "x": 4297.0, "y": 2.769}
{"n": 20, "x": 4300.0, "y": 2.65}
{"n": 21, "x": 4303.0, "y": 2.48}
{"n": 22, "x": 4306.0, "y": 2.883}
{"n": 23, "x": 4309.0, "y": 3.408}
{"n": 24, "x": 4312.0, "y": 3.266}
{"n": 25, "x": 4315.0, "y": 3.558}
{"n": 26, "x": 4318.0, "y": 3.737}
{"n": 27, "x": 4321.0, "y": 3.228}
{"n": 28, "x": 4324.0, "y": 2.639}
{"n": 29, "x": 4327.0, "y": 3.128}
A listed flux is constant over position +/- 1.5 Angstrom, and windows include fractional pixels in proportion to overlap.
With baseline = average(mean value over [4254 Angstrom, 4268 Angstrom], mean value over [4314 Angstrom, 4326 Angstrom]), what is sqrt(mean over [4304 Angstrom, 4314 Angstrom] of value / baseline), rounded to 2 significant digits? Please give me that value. 0.99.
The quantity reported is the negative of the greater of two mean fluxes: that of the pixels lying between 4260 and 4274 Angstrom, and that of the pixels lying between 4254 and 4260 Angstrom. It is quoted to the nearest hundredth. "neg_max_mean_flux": -3.34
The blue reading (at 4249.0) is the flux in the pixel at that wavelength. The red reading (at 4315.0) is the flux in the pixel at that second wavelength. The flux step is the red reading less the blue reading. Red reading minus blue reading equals 0.41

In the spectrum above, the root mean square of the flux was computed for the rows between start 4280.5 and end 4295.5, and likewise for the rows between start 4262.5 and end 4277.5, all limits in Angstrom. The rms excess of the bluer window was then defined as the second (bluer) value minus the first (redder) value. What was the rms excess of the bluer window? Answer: 0.12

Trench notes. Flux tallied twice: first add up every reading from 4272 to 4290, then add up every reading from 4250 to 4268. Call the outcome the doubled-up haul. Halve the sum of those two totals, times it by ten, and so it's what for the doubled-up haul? 196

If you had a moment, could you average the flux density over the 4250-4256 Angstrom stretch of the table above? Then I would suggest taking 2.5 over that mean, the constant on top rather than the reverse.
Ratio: 0.793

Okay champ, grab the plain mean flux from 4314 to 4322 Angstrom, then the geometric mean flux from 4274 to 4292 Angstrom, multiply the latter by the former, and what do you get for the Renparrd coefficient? 11.2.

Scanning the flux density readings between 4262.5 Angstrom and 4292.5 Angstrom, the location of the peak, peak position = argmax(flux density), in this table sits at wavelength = 4279.0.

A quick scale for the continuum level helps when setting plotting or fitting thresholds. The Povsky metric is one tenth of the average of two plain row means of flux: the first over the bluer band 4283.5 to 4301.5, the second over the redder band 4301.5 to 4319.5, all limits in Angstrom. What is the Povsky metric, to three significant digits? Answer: 0.305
